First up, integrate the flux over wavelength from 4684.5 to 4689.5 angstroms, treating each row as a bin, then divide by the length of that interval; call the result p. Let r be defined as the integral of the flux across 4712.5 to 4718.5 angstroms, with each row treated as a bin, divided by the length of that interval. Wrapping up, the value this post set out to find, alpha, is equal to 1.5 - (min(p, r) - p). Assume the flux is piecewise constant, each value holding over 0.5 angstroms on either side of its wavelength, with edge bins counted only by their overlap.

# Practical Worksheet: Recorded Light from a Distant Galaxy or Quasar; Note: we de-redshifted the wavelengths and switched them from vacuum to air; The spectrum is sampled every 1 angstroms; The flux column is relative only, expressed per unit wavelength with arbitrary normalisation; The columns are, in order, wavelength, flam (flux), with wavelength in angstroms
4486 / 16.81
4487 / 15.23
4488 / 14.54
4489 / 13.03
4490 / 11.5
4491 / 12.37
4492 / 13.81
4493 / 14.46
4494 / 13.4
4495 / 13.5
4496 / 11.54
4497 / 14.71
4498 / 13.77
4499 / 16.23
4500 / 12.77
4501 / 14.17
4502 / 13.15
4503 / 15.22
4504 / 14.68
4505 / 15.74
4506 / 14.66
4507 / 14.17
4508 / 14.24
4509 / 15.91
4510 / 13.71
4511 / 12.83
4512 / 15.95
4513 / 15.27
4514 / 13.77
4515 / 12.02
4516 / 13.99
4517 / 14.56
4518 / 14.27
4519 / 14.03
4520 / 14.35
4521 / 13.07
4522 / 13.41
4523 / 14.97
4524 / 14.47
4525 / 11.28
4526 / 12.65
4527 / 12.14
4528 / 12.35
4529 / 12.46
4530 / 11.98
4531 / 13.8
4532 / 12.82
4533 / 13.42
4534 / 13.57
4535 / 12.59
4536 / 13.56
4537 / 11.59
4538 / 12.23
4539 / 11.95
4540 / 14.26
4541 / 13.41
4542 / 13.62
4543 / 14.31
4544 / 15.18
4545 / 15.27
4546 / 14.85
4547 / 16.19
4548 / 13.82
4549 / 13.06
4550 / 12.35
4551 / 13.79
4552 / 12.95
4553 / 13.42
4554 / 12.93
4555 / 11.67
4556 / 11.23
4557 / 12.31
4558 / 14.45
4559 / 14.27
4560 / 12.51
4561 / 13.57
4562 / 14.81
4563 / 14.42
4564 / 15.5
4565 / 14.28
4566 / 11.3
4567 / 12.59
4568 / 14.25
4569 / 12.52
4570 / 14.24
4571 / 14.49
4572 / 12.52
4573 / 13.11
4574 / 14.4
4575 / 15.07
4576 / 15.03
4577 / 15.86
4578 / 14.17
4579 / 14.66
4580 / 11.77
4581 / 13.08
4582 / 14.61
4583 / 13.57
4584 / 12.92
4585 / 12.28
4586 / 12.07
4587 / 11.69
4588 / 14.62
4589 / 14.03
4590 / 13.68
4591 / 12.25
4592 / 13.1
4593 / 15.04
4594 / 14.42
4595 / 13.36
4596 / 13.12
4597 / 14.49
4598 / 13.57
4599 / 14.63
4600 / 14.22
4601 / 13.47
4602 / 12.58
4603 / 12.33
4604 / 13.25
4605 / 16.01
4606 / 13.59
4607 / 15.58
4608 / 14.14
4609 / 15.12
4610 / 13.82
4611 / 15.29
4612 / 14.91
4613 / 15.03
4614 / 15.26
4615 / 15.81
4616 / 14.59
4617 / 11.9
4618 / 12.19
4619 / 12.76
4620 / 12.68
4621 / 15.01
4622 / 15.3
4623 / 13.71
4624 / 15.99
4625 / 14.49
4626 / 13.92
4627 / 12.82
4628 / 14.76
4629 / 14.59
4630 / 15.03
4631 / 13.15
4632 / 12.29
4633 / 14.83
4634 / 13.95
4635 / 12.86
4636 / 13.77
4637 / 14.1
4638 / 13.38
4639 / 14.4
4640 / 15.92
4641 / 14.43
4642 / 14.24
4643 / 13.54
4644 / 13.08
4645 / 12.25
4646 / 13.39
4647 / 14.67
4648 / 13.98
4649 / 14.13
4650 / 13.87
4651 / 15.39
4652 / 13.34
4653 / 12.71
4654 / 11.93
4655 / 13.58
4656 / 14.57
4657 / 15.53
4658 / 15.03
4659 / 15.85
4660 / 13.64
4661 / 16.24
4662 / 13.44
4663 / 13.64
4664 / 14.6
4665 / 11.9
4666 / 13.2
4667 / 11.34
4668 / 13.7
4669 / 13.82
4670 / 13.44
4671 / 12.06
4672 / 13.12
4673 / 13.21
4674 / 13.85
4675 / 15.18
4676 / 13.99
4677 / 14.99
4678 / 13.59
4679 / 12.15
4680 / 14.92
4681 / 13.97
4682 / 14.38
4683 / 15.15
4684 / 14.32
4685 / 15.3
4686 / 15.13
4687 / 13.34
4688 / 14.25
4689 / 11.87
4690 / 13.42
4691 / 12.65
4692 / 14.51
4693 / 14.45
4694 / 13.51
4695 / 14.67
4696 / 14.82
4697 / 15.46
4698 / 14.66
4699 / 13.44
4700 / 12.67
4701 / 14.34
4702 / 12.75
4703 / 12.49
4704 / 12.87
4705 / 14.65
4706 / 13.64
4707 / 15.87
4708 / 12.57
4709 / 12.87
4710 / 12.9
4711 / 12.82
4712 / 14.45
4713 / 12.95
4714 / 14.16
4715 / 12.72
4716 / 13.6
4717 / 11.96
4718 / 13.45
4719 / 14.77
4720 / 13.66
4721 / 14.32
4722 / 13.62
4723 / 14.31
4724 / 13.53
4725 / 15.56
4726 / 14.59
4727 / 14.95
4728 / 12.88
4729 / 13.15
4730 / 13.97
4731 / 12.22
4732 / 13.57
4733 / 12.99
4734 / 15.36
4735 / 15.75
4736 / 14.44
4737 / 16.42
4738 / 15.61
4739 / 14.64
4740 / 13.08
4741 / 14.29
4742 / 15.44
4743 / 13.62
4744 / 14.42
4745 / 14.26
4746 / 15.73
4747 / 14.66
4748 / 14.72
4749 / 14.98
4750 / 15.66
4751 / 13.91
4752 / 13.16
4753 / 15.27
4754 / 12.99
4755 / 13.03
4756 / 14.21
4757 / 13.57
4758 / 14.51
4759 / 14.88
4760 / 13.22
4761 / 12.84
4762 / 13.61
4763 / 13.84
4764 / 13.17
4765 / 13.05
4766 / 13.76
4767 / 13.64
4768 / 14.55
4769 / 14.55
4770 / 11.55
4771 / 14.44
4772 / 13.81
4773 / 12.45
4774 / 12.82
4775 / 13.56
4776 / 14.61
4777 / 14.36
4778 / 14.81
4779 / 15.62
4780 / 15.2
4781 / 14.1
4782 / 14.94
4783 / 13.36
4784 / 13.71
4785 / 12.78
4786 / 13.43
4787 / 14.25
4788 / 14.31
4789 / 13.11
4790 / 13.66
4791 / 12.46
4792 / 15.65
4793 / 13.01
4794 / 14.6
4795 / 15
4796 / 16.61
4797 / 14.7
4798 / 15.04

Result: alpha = 2.3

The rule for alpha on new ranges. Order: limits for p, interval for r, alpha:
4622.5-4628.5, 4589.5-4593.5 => 2.3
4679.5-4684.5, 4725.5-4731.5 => 2.4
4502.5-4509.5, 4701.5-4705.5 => 3.3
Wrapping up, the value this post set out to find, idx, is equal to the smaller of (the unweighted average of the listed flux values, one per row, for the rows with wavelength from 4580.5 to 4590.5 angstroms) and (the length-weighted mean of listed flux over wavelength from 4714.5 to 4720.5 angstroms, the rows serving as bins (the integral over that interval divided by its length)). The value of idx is 13.3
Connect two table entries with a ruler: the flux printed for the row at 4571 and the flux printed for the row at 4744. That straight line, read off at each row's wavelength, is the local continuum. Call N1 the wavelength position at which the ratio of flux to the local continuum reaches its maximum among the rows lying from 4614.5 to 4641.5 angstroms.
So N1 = 4624 angstroms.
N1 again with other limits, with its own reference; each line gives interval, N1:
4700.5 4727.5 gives 4707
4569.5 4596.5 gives 4577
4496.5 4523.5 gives 4499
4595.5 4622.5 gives 4605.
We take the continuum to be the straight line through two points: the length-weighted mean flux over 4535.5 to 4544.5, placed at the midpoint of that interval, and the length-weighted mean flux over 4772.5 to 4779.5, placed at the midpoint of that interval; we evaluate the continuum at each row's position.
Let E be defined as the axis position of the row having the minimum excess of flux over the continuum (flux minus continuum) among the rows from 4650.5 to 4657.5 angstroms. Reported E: 4654 angstroms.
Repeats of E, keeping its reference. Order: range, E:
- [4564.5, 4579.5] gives 4566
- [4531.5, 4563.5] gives 4556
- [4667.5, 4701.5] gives 4689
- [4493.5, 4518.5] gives 4496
